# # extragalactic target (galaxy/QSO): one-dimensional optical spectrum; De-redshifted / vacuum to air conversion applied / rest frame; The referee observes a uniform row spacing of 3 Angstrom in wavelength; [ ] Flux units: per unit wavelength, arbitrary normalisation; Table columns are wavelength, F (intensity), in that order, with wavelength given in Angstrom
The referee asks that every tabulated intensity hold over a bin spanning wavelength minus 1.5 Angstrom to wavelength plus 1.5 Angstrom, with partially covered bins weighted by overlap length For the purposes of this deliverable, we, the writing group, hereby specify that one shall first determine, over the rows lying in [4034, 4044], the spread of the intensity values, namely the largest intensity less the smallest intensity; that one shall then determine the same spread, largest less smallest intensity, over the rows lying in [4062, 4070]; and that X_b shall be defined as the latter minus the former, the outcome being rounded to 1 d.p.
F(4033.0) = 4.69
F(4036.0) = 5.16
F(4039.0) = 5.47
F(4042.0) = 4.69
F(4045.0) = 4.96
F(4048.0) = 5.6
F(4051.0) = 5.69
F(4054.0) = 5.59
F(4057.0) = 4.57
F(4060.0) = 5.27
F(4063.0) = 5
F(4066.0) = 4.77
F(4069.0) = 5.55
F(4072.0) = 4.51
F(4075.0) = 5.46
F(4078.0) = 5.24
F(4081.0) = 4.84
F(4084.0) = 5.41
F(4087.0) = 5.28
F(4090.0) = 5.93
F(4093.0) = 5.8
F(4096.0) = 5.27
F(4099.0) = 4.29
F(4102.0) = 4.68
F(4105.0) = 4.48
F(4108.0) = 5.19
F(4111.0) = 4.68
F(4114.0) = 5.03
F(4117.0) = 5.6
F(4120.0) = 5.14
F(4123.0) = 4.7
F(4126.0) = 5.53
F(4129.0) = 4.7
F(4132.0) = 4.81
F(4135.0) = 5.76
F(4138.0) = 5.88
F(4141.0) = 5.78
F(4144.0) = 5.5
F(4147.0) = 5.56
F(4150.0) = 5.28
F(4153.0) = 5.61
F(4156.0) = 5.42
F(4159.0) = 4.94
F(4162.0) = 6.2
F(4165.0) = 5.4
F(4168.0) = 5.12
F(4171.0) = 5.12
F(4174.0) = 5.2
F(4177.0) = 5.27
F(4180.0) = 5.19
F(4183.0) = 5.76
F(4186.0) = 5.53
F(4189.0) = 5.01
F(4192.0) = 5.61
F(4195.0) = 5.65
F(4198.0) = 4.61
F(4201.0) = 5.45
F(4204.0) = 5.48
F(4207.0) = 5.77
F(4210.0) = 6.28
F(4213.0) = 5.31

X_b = 0.0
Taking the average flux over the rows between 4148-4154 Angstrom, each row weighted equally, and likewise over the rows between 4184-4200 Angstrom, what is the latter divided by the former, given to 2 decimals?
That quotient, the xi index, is 0.97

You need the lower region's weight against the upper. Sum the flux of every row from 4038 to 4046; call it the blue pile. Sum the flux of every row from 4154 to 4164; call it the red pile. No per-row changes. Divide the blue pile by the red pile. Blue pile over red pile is 0.91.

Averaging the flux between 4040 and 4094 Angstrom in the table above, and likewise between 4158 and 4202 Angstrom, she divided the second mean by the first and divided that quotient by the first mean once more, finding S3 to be 0.195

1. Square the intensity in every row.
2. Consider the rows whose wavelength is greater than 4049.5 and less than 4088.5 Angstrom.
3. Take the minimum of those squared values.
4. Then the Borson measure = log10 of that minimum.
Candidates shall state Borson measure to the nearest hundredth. 1.31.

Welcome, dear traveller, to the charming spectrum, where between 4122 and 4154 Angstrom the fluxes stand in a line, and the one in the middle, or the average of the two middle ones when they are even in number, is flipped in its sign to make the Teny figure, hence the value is -5.53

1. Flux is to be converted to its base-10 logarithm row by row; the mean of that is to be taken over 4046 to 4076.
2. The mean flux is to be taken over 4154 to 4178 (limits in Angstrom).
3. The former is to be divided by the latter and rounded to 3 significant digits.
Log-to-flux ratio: 0.134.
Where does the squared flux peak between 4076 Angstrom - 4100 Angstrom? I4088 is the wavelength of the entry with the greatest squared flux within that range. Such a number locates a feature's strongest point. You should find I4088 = 4090.0 Angstrom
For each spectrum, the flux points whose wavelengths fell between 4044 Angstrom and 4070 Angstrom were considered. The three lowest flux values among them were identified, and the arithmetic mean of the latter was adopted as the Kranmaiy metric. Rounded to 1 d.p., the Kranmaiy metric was 4.8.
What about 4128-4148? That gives 5.0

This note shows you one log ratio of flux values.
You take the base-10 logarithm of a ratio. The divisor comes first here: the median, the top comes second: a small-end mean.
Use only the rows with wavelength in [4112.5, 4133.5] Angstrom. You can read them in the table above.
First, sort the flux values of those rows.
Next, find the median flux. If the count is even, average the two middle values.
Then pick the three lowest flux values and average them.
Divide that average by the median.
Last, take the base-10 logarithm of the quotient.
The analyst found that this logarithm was -0.026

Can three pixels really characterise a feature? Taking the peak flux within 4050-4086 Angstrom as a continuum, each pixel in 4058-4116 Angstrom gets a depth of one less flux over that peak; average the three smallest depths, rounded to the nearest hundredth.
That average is -0.01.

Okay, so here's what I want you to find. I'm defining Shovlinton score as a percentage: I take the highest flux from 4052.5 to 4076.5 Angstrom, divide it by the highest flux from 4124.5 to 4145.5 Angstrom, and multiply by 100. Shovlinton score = 95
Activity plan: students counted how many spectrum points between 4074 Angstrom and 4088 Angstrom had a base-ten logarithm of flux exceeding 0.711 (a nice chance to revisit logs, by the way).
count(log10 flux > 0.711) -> 4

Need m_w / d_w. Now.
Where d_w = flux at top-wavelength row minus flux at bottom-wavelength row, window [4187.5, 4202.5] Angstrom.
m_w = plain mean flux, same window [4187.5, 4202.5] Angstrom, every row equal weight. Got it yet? 12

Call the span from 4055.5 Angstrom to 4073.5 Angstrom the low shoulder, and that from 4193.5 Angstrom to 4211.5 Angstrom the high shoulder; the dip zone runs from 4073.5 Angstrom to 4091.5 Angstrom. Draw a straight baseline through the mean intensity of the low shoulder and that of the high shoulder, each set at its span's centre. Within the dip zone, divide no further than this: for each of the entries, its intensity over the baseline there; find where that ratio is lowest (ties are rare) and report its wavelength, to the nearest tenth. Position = 4081.0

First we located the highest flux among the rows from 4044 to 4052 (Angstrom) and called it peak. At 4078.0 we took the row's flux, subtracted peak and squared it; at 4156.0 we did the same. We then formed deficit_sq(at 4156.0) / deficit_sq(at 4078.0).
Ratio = 0.36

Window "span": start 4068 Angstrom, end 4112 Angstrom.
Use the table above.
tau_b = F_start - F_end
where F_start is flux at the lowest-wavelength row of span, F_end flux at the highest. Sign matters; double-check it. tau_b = 0.9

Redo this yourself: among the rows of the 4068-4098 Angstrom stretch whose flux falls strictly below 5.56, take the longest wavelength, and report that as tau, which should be 4096.0 Angstrom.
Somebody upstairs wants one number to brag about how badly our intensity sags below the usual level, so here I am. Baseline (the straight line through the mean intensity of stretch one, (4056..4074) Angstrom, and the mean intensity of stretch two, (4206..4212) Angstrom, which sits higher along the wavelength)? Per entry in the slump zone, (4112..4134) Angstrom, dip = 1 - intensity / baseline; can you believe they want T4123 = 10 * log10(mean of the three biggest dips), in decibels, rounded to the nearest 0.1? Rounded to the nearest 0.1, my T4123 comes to -9.0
